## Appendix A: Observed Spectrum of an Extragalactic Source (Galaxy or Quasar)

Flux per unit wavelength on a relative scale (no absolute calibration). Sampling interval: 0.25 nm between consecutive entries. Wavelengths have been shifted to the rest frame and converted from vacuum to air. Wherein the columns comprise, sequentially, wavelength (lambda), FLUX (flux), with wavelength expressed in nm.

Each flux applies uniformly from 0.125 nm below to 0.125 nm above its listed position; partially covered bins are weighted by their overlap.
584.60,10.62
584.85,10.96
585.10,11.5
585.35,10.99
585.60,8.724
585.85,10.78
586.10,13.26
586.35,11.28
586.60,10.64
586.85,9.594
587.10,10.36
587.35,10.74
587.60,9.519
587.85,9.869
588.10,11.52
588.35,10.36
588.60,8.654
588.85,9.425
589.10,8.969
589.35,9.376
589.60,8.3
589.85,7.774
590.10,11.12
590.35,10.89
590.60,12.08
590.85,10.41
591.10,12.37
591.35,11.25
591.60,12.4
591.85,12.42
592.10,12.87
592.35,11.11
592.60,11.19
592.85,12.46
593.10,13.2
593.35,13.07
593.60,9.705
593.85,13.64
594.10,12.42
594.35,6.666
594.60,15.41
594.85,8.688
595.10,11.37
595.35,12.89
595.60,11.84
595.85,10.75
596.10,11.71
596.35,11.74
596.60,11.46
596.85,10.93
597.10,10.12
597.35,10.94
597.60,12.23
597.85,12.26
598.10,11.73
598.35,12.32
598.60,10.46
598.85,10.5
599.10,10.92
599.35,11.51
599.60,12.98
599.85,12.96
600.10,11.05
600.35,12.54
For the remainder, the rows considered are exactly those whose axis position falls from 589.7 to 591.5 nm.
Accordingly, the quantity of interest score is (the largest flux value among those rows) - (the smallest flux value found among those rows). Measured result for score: 4.6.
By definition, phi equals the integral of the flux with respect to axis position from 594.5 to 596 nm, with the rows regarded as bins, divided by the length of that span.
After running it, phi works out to 11.8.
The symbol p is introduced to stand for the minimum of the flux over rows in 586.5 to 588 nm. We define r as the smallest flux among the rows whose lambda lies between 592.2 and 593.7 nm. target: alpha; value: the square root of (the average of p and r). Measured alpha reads 3.10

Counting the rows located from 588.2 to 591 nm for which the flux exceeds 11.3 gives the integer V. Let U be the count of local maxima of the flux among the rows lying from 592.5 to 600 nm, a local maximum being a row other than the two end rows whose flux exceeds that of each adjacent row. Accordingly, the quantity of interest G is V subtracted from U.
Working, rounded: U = 8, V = 1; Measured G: 7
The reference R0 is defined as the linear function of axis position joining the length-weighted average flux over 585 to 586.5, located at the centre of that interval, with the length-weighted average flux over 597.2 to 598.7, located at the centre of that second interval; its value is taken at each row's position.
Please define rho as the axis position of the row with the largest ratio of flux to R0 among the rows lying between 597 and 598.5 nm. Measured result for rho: 598.35 nm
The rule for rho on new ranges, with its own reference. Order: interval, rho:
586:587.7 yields 586.10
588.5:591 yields 590.60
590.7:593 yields 592.10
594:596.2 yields 594.60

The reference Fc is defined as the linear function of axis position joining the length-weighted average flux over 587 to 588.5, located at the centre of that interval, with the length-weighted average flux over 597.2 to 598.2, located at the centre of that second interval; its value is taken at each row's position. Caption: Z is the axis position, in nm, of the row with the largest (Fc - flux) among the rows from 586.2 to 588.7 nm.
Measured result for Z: 588.60 nm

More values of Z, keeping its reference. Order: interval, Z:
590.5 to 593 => 590.85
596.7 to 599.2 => 597.10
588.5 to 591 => 589.85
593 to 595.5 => 594.35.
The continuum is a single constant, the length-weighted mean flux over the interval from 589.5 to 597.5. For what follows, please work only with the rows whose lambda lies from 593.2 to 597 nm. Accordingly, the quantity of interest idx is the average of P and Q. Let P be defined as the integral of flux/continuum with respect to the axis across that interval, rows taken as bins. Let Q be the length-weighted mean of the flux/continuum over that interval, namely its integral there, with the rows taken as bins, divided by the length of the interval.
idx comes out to 2.43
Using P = 3.84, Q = 1.01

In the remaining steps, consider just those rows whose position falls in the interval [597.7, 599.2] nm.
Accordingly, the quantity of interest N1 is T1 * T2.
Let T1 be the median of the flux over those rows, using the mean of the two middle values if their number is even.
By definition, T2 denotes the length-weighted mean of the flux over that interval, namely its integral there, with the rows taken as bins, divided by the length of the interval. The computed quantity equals 129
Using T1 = 11.3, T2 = 11.4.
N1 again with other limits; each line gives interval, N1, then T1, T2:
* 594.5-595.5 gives 146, 12.1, 12.0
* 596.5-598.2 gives 130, 11.5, 11.4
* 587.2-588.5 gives 107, 10.4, 10.4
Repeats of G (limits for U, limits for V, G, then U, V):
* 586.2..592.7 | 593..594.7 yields 3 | 8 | 5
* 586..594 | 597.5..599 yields 5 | 9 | 4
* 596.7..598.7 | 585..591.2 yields -3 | 2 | 5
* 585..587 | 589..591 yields 0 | 1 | 1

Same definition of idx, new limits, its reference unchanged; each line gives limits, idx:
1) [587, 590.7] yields 2.05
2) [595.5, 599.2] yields 2.34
